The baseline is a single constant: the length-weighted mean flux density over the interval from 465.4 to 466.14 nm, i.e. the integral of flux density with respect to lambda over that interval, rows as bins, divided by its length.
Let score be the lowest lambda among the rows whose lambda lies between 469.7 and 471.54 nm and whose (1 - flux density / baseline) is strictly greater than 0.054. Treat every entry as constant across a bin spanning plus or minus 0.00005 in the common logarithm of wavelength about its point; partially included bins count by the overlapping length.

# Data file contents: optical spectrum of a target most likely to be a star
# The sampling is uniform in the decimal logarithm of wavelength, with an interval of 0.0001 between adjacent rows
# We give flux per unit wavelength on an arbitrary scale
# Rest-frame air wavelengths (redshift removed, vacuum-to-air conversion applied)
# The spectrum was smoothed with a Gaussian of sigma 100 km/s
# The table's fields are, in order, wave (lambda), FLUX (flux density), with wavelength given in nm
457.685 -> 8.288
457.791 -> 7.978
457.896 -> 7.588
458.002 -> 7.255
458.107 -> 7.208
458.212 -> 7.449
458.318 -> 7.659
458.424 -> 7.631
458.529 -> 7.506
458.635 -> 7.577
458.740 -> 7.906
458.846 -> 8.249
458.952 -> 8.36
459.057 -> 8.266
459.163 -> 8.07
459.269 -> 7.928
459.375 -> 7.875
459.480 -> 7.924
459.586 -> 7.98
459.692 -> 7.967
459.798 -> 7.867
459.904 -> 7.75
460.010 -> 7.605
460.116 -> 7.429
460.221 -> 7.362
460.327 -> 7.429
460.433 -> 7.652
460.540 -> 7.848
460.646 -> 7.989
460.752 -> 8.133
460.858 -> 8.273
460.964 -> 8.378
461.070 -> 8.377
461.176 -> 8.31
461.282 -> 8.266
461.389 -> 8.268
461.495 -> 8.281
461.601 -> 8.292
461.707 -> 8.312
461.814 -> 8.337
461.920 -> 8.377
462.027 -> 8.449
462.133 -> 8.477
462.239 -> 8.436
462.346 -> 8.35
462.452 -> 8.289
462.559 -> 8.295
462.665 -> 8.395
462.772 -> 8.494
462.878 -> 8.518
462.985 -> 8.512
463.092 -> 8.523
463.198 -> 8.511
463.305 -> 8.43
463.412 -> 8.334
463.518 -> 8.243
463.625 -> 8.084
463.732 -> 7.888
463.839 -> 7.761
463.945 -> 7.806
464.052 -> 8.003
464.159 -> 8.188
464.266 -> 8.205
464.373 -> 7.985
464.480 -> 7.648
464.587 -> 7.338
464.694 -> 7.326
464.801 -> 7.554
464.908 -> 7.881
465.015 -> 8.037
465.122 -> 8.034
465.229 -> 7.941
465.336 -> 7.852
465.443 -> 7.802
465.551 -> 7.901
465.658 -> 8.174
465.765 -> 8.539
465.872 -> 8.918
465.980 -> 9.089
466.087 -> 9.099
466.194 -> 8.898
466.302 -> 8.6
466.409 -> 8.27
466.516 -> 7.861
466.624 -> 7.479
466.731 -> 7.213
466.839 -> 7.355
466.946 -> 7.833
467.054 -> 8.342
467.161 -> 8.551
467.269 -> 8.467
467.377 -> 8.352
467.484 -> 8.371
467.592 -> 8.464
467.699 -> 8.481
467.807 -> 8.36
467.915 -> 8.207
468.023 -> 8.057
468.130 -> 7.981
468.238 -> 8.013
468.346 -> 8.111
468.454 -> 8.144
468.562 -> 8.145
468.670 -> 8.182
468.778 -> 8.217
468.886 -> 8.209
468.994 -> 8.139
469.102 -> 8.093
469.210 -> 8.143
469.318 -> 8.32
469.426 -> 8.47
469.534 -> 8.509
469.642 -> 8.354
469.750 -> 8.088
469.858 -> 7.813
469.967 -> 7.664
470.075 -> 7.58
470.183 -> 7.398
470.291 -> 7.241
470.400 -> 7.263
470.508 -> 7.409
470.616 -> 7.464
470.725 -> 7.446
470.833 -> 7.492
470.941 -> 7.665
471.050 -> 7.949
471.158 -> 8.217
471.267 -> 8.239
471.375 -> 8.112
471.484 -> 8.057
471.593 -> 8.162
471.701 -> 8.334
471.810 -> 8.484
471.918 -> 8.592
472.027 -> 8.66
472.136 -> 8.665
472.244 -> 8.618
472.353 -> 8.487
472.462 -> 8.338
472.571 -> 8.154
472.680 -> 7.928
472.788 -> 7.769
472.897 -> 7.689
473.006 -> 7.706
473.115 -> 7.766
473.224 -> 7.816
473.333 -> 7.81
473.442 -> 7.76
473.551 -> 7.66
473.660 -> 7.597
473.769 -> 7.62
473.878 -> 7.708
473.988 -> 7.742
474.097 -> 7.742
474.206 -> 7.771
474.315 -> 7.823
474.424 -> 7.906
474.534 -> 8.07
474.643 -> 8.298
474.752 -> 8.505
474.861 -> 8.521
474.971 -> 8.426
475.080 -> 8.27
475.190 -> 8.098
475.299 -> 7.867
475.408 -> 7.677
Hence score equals 469.858 nm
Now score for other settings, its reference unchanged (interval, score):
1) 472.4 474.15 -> 472.680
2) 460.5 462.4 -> 460.540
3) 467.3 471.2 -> 468.130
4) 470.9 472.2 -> 470.941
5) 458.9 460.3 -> 459.269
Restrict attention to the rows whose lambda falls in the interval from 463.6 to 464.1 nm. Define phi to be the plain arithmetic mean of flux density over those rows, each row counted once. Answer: 7.9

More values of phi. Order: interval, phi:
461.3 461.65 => 8.3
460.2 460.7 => 7.7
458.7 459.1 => 8.2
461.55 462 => 8.3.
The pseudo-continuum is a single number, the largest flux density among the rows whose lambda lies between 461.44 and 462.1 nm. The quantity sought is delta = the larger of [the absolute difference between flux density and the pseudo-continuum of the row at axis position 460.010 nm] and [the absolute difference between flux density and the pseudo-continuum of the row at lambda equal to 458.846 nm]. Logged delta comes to 0.84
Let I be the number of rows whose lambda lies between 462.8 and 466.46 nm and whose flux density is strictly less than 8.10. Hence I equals 17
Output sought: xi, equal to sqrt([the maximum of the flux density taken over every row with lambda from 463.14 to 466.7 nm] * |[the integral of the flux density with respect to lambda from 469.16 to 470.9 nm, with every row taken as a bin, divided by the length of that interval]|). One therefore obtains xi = 8.42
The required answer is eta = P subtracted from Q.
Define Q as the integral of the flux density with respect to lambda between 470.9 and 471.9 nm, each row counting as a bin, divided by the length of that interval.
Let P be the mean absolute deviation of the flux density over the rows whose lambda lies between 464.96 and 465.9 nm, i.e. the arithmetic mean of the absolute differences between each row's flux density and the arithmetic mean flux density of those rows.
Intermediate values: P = 0.27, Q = 8.16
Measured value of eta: 7.88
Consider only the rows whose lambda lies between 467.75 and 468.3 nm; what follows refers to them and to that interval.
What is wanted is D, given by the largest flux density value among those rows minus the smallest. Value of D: 0.4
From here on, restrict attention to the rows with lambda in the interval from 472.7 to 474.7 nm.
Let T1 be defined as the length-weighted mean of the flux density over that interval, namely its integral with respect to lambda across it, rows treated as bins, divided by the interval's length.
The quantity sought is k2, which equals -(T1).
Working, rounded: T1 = 7.8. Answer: -7.80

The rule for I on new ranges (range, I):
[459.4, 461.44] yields 12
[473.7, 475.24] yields 9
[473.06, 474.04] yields 9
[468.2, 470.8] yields 12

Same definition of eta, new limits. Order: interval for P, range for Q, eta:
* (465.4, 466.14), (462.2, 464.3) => 7.79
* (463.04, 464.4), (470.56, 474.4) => 7.76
